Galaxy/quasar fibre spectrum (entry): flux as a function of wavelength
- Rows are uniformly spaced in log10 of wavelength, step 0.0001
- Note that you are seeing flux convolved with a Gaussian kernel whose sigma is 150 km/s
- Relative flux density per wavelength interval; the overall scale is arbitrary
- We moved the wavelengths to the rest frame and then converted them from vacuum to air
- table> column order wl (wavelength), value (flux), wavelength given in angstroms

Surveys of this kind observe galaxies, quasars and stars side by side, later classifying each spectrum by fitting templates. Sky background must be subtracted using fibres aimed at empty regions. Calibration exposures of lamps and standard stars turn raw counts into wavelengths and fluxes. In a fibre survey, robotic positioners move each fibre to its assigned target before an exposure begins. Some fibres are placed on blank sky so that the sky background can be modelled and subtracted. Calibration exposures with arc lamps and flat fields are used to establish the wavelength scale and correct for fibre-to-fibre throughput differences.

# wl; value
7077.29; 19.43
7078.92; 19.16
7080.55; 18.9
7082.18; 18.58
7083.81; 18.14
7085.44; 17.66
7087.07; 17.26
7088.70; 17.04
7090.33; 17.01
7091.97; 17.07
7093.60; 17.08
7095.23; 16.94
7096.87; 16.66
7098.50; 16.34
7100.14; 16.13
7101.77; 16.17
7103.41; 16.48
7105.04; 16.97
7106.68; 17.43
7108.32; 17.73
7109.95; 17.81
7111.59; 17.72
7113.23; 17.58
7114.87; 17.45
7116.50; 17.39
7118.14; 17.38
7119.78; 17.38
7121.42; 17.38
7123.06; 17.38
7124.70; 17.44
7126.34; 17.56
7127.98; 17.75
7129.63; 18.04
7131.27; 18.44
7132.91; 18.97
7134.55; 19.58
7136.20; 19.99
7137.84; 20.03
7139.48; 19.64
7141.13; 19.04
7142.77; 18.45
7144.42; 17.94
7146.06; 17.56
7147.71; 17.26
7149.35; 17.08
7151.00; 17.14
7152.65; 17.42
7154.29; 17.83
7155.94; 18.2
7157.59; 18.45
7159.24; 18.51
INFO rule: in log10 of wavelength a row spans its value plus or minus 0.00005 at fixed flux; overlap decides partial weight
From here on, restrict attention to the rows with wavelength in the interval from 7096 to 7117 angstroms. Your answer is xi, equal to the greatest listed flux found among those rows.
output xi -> 17.81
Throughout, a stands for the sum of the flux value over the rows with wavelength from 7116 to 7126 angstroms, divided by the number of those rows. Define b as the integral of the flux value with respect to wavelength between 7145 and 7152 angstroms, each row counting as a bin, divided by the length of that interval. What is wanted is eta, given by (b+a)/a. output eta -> 1.99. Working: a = 17.4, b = 17.3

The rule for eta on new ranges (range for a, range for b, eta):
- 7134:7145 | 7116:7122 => 1.90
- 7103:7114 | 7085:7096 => 1.99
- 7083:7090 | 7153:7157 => 2.03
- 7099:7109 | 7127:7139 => 2.13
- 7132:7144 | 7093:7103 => 1.85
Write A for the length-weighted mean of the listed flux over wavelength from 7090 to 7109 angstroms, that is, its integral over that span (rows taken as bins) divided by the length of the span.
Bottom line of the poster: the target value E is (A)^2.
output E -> 283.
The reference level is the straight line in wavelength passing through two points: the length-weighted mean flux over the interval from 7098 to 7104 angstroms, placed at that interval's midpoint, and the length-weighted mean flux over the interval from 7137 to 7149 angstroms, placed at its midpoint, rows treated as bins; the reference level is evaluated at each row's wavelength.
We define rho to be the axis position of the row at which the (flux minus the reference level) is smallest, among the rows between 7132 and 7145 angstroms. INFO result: 7144.42 angstroms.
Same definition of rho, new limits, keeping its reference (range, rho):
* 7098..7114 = 7101.77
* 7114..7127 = 7124.70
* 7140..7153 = 7151.00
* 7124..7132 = 7124.70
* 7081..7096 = 7095.23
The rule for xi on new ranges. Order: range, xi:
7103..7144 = 20.03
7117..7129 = 17.75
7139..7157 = 19.64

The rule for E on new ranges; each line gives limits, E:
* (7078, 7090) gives 327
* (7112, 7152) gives 326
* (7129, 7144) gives 365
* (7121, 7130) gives 309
